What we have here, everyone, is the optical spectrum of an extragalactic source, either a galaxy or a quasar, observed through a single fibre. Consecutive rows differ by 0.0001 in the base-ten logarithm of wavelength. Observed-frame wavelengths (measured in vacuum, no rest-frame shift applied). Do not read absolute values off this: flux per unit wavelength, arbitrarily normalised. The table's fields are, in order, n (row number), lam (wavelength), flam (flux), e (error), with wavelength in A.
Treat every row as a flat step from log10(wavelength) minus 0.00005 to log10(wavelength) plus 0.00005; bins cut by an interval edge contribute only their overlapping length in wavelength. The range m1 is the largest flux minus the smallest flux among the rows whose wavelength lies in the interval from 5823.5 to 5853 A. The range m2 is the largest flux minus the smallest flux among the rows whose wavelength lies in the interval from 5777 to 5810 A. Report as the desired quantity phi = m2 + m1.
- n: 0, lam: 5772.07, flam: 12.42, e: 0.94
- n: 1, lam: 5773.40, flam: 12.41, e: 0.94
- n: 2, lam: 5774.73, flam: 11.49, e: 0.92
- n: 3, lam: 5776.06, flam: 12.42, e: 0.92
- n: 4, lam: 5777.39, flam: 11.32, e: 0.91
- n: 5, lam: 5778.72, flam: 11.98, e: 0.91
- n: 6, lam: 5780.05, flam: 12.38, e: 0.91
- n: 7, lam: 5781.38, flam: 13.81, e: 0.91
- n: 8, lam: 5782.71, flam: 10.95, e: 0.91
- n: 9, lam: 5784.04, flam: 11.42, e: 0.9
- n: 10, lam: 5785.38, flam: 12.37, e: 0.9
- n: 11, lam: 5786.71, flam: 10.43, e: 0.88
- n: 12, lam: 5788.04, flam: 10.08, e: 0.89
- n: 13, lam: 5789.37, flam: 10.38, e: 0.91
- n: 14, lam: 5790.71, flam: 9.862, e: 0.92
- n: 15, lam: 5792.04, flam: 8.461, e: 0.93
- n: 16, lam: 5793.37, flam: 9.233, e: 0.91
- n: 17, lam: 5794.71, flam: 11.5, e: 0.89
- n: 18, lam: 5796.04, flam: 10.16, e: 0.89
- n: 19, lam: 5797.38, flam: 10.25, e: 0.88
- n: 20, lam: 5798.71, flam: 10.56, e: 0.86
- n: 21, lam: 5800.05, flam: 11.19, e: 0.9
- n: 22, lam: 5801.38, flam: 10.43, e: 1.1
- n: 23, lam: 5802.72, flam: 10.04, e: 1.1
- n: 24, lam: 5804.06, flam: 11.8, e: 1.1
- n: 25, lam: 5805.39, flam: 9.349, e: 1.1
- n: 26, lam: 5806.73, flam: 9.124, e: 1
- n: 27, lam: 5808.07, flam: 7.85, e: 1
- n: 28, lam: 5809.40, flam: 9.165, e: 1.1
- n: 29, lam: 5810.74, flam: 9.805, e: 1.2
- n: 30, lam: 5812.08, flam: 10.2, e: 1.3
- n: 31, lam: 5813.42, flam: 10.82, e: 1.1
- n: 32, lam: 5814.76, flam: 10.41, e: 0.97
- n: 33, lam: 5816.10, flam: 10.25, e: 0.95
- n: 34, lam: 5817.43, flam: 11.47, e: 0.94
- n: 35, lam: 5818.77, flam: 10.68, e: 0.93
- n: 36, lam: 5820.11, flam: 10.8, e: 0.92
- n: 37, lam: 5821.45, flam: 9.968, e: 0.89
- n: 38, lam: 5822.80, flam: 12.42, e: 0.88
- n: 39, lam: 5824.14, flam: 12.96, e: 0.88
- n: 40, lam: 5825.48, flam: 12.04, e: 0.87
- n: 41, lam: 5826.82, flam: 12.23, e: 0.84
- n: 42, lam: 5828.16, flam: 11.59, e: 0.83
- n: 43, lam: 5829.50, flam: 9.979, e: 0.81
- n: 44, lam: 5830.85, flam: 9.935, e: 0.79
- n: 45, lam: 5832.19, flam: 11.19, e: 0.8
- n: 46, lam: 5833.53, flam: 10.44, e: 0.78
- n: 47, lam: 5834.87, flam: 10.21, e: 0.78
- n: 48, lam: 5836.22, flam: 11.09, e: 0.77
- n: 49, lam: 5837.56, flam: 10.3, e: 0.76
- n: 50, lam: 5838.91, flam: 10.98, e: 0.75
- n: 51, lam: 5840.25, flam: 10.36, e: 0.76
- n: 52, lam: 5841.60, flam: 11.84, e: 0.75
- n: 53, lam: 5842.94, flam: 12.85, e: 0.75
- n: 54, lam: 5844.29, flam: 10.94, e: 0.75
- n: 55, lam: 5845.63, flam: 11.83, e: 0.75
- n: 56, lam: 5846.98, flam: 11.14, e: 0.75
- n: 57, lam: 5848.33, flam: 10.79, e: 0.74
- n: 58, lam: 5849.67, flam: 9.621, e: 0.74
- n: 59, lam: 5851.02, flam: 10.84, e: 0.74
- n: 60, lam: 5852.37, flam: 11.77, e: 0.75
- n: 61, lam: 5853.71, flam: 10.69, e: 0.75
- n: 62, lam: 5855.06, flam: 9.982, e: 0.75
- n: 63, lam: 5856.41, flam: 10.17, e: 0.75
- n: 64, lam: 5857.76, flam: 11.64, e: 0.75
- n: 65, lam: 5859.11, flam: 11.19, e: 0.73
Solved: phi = 9.3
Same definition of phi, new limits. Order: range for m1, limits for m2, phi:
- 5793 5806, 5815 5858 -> 5.9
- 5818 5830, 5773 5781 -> 4.1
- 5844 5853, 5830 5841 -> 3.5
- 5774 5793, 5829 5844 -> 8.3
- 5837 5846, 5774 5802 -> 7.9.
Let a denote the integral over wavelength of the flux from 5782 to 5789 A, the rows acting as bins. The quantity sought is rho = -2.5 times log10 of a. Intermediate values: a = 77.3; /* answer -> -4.72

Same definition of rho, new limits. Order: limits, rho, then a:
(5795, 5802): -4.67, 74.1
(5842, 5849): -4.77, 80.7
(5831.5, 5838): -4.60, 69.3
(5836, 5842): -4.53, 65.1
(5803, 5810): -4.56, 66.5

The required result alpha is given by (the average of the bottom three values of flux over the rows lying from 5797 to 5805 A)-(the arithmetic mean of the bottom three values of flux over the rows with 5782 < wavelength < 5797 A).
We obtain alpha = 1.1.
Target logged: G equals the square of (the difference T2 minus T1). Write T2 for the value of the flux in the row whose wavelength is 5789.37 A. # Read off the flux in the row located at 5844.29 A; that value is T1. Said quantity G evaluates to 0.3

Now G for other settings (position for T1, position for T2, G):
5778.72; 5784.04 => 0.3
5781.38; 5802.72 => 14.2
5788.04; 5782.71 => 0.8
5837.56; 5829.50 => 0.1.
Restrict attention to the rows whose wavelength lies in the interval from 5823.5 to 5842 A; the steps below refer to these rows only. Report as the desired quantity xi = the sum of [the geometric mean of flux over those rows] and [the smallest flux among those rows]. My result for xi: 21.0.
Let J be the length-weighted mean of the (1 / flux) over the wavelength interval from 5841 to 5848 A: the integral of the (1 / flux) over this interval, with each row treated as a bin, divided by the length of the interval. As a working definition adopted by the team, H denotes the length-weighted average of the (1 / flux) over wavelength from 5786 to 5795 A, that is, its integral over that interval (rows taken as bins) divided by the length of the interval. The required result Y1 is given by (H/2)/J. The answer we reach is 0.59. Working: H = 0.101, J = 0.086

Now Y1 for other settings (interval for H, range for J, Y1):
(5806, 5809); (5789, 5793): 0.55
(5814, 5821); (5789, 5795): 0.45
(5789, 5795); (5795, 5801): 0.55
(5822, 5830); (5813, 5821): 0.45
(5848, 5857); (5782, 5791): 0.51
